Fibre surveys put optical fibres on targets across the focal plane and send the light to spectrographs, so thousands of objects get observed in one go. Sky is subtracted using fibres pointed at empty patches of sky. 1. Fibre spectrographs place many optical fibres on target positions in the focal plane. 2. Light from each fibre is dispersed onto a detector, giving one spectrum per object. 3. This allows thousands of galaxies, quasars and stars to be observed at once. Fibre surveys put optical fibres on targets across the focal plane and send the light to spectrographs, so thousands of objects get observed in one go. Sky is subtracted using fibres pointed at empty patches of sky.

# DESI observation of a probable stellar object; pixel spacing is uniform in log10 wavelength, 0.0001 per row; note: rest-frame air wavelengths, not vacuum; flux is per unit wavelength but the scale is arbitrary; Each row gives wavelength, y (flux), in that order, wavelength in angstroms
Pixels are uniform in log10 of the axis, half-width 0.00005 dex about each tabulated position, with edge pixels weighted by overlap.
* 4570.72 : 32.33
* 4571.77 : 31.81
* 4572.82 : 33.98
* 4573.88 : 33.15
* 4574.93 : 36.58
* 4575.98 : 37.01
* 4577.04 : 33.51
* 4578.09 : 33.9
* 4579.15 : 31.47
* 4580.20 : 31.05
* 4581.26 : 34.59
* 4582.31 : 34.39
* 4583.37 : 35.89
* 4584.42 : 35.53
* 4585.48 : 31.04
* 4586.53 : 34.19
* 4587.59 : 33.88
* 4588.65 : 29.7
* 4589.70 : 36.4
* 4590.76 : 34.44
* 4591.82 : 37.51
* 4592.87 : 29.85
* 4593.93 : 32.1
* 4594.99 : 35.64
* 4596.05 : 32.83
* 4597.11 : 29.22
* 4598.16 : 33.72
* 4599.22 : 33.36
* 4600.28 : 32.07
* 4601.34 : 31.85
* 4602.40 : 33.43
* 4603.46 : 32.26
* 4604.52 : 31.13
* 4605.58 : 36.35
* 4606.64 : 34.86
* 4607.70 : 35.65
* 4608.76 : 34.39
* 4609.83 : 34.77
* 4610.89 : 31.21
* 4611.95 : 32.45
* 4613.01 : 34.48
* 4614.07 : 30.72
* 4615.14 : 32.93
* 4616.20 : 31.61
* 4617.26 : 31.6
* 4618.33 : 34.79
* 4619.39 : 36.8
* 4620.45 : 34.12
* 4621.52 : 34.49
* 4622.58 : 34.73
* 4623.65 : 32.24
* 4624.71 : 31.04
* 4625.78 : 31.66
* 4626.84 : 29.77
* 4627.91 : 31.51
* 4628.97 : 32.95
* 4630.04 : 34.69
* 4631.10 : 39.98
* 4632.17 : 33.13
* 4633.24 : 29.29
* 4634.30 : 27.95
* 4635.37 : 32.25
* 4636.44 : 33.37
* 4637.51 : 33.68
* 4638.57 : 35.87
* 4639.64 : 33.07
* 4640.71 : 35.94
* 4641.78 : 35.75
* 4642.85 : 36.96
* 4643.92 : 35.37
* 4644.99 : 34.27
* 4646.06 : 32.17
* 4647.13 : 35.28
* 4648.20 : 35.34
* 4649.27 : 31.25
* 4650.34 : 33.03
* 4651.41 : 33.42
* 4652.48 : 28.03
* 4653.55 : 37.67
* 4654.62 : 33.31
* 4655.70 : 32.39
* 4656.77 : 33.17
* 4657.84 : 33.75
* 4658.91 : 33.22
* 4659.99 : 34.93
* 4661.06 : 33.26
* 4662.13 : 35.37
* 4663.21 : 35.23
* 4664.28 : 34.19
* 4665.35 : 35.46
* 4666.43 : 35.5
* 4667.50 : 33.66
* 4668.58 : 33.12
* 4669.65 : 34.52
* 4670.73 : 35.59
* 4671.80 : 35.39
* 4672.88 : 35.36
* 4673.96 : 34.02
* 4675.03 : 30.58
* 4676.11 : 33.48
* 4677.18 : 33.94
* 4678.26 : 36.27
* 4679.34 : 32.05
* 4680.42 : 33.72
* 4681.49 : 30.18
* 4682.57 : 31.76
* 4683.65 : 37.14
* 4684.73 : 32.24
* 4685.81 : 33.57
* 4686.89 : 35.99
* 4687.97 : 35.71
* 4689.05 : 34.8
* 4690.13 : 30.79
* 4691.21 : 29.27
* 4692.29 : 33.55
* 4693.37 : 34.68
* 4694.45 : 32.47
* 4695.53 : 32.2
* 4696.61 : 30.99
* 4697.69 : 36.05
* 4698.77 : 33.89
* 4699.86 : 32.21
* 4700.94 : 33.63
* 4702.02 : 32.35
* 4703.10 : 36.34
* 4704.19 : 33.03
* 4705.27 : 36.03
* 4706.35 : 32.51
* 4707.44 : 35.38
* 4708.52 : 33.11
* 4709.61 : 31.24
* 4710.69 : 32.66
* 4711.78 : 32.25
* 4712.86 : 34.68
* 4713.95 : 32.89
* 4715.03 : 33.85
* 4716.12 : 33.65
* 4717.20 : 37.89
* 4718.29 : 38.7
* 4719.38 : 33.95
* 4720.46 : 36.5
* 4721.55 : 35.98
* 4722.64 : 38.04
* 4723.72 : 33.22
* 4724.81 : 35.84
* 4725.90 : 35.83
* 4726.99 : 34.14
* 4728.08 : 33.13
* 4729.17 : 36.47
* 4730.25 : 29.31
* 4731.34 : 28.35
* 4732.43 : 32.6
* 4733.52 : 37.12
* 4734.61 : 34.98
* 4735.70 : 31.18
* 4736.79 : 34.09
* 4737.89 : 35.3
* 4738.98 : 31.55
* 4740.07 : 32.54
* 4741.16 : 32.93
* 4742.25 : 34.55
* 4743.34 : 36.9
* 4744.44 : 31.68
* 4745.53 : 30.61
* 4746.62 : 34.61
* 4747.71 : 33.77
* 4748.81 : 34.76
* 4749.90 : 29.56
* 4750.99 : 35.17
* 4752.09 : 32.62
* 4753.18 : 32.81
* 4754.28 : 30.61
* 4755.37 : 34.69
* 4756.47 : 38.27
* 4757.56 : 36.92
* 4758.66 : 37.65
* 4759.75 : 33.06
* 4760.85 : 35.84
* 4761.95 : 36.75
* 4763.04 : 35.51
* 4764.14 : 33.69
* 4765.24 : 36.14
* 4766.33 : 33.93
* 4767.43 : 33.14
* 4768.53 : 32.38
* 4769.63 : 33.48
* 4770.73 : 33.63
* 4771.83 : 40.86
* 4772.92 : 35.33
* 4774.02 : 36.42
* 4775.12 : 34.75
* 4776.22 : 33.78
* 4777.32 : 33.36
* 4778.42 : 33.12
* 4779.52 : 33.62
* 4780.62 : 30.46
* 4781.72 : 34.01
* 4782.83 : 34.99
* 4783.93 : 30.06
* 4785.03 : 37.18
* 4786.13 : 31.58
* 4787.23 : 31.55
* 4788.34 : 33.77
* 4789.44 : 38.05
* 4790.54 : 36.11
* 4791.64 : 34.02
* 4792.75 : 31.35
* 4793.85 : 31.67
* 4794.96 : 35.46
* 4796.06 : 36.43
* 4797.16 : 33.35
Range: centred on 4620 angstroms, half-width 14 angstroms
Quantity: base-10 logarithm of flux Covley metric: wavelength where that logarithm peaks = 4631.10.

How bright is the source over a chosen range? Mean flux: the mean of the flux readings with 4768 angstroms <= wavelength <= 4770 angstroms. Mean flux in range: 32.9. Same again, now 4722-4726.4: 35.7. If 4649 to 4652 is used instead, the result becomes 32.6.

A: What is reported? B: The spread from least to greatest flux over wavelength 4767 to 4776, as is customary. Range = 8.5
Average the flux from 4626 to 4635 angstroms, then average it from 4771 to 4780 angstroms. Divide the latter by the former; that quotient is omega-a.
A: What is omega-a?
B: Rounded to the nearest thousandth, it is 1.085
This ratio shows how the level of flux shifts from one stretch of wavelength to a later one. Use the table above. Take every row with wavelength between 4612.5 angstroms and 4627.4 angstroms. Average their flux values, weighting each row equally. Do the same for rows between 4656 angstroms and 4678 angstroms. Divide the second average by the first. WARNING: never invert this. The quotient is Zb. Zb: 1.04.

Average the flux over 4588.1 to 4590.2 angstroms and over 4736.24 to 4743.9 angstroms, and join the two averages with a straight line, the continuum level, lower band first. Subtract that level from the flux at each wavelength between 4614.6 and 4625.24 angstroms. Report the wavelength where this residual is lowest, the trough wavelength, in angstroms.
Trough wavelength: 4624.71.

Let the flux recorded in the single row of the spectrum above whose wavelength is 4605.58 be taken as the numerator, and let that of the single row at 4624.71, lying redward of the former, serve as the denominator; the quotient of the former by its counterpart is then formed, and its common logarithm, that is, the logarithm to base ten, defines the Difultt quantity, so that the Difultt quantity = 0.07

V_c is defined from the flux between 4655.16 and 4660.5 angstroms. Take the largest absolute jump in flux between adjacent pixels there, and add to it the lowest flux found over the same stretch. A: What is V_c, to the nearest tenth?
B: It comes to 34.1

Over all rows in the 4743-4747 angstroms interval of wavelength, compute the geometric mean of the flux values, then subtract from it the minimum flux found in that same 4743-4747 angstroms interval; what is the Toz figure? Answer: 2.7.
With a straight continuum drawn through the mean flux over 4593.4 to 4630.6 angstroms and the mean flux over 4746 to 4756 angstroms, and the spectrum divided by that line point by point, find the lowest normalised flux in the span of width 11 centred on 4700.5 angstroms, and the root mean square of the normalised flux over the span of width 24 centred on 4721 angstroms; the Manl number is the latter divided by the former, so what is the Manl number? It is 1.10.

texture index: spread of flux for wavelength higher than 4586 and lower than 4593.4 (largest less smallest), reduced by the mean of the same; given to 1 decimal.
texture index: -25.9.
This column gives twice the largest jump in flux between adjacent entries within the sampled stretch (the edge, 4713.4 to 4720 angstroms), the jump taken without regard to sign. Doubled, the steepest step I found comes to 9.5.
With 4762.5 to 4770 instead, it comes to 4.9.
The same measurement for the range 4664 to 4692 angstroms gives 10.8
